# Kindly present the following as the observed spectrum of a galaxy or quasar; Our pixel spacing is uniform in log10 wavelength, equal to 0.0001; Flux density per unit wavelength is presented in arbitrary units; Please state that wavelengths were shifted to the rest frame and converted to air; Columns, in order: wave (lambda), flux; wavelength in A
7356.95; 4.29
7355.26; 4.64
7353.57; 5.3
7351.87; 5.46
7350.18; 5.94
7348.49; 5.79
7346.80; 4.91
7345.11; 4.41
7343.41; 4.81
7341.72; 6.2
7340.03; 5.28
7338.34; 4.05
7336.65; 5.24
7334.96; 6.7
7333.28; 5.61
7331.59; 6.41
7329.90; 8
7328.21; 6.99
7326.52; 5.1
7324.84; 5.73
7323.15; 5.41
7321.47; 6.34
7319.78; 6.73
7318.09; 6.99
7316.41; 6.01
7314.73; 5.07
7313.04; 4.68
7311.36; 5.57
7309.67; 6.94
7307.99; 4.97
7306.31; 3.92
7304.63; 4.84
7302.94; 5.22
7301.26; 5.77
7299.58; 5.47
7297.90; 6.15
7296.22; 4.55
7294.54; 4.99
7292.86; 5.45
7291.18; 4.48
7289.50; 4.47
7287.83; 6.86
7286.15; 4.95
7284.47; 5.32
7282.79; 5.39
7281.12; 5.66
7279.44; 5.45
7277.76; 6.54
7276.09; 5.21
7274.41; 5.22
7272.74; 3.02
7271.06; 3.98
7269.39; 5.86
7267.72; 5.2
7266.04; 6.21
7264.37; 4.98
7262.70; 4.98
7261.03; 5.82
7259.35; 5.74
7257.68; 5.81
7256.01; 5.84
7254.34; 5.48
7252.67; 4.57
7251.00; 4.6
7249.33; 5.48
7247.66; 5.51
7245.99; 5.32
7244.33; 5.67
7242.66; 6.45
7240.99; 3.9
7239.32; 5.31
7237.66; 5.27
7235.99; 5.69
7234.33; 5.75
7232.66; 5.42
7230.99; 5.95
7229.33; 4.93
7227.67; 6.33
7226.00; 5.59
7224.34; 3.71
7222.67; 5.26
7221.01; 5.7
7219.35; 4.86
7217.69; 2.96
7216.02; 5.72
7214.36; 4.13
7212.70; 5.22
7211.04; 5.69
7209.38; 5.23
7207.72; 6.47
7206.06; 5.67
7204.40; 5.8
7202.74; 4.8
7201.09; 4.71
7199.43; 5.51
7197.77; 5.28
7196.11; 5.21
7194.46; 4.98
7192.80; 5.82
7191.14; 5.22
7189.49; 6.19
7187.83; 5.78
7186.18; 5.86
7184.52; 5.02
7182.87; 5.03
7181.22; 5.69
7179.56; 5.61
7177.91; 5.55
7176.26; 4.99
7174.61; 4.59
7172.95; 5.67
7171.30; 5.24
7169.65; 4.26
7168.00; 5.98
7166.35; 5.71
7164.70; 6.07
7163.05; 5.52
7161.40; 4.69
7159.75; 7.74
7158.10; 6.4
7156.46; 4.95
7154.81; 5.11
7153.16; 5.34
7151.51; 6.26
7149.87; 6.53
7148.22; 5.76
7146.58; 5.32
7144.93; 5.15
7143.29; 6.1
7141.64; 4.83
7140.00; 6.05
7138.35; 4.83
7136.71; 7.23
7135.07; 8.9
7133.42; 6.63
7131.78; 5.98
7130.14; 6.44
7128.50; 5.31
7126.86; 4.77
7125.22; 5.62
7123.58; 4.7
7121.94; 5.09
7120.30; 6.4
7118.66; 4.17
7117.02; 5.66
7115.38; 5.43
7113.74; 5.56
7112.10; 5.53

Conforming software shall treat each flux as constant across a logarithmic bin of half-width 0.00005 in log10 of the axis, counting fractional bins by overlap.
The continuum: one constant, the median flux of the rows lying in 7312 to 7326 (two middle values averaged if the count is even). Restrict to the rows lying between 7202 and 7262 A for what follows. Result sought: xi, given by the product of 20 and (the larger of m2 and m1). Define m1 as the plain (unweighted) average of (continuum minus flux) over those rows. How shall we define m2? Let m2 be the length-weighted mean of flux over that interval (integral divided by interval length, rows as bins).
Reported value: 106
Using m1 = 0.55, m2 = 5.32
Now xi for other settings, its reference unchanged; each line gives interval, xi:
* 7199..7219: 103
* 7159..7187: 110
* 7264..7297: 104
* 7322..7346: 114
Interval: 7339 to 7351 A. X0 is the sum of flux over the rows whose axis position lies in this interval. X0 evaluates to 37.3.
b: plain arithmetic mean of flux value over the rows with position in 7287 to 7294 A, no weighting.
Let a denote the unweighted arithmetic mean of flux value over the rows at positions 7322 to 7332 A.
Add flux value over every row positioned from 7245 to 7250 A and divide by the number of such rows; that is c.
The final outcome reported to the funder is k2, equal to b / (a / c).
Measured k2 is 4.6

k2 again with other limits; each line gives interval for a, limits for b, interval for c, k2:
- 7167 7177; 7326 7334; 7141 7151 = 7.0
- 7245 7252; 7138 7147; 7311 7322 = 6.1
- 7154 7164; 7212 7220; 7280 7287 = 4.3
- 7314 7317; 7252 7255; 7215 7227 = 4.4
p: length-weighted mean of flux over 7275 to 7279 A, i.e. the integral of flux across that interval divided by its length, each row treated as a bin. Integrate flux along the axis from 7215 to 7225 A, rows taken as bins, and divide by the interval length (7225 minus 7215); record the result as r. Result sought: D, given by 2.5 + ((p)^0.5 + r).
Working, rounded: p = 5.8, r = 4.70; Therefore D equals 9.6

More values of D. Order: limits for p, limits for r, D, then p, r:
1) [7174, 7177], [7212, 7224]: 9.5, 4.8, 4.78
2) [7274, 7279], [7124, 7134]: 10.6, 5.7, 5.73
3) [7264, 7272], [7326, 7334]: 11.3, 5.2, 6.48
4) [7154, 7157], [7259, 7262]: 10.5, 5.0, 5.74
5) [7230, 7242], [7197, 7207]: 10.1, 5.3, 5.31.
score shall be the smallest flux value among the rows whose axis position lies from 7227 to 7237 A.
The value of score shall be 4.93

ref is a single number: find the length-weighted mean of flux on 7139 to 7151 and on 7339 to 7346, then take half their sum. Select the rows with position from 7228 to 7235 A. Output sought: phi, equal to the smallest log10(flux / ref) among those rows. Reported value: -0.040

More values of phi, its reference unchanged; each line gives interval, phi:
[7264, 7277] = -0.253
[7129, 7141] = -0.049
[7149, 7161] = -0.039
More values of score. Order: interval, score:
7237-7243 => 3.9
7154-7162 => 4.69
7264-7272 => 3.98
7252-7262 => 4.57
